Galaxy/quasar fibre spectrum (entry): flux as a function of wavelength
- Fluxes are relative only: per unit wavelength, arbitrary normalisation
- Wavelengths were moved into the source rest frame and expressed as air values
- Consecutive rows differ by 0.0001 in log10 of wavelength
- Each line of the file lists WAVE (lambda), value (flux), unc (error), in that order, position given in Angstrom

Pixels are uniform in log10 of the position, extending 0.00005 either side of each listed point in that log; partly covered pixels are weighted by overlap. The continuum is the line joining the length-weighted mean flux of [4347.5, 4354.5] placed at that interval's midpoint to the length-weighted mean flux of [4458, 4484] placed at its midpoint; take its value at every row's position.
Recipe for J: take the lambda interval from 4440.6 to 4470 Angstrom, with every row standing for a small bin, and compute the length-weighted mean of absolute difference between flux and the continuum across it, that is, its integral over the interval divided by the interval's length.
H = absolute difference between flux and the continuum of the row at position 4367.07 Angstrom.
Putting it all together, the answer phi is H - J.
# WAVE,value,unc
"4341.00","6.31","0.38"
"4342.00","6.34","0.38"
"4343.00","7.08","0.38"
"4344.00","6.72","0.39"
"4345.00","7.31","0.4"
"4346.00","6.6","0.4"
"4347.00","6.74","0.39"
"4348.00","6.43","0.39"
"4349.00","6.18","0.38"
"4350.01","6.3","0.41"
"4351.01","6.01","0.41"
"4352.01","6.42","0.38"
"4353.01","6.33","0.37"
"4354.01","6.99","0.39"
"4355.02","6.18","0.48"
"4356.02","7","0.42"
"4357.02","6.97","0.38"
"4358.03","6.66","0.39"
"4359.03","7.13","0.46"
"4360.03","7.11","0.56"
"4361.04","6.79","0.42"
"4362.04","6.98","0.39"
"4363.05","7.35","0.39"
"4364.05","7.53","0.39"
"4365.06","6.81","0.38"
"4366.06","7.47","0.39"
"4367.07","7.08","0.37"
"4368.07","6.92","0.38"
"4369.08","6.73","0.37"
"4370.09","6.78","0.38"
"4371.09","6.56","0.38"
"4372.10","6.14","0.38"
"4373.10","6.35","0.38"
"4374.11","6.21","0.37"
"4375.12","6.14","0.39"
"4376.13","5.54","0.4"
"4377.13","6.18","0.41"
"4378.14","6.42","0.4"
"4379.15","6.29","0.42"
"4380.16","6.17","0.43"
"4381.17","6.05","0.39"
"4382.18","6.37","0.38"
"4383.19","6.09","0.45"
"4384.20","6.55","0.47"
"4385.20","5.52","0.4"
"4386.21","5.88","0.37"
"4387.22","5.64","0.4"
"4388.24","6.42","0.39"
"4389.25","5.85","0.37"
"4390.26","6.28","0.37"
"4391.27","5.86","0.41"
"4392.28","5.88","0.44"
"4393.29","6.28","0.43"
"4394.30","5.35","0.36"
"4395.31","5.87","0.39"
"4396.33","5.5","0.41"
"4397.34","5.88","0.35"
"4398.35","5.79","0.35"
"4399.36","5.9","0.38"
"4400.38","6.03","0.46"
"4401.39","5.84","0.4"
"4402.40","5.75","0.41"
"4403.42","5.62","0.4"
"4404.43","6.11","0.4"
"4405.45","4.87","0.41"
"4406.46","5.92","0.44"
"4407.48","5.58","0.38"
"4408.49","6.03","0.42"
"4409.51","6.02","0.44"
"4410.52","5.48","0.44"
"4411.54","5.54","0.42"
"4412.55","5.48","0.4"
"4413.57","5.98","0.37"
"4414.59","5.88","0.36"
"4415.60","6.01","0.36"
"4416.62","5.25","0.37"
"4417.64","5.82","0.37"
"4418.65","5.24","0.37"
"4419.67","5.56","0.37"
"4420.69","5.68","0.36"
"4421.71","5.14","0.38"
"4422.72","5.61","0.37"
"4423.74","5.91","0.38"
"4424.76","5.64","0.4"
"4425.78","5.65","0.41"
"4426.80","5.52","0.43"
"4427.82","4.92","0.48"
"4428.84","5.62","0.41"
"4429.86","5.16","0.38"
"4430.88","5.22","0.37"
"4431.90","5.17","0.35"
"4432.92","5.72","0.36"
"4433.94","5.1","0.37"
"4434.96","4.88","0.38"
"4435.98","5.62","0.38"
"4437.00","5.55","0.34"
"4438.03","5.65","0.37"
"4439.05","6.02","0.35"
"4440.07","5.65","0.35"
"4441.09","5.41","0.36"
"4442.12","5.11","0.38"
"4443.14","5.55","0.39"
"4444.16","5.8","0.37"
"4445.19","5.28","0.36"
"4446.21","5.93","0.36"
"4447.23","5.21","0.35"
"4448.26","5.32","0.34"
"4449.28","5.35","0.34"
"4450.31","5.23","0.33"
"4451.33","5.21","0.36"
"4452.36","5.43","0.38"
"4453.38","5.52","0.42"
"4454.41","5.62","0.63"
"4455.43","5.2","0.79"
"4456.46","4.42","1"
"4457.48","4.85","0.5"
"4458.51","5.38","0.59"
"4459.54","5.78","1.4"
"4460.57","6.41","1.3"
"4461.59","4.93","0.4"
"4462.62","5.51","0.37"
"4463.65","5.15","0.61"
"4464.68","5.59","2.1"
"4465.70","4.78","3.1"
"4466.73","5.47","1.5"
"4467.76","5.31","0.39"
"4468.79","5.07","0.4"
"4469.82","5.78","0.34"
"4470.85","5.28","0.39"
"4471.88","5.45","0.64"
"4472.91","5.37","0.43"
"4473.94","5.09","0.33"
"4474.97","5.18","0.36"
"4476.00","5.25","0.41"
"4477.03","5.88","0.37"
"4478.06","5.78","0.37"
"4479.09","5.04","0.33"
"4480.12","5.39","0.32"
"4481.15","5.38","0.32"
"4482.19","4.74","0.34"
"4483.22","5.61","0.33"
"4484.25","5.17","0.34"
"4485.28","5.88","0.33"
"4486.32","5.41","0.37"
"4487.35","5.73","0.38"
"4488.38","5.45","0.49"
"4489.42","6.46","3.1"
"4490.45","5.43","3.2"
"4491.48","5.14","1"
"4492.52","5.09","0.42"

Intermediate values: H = 0.8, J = 0.32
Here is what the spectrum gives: 0.5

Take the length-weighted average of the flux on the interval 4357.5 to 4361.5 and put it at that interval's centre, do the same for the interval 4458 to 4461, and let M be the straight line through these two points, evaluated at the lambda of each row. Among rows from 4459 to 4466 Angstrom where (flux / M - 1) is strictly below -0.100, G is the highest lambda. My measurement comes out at 4465.70 Angstrom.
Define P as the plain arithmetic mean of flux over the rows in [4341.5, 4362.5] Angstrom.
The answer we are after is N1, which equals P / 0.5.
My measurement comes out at 13.36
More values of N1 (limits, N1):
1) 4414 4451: 10.97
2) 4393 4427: 11.40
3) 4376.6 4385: 12.53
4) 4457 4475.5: 10.71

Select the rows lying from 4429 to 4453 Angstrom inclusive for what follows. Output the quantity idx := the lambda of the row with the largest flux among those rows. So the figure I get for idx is 4439.05 Angstrom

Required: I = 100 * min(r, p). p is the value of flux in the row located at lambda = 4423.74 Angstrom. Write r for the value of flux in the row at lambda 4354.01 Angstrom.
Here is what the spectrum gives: 591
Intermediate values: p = 5.91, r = 6.99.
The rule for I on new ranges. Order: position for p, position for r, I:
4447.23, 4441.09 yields 521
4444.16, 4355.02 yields 580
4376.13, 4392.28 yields 554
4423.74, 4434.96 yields 488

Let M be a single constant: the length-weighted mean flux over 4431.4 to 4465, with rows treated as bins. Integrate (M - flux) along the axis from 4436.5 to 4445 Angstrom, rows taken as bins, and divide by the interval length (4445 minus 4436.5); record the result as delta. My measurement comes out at -0.17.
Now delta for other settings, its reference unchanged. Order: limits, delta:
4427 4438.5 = 0.08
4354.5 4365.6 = -1.55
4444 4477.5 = 0.05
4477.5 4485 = 0.09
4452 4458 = 0.24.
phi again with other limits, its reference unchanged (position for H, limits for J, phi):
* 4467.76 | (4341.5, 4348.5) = -0.2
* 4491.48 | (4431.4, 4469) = -0.2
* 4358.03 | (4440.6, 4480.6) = 0.0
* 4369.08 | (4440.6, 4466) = 0.2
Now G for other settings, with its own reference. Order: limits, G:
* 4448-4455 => 4451.33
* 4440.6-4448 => 4447.23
